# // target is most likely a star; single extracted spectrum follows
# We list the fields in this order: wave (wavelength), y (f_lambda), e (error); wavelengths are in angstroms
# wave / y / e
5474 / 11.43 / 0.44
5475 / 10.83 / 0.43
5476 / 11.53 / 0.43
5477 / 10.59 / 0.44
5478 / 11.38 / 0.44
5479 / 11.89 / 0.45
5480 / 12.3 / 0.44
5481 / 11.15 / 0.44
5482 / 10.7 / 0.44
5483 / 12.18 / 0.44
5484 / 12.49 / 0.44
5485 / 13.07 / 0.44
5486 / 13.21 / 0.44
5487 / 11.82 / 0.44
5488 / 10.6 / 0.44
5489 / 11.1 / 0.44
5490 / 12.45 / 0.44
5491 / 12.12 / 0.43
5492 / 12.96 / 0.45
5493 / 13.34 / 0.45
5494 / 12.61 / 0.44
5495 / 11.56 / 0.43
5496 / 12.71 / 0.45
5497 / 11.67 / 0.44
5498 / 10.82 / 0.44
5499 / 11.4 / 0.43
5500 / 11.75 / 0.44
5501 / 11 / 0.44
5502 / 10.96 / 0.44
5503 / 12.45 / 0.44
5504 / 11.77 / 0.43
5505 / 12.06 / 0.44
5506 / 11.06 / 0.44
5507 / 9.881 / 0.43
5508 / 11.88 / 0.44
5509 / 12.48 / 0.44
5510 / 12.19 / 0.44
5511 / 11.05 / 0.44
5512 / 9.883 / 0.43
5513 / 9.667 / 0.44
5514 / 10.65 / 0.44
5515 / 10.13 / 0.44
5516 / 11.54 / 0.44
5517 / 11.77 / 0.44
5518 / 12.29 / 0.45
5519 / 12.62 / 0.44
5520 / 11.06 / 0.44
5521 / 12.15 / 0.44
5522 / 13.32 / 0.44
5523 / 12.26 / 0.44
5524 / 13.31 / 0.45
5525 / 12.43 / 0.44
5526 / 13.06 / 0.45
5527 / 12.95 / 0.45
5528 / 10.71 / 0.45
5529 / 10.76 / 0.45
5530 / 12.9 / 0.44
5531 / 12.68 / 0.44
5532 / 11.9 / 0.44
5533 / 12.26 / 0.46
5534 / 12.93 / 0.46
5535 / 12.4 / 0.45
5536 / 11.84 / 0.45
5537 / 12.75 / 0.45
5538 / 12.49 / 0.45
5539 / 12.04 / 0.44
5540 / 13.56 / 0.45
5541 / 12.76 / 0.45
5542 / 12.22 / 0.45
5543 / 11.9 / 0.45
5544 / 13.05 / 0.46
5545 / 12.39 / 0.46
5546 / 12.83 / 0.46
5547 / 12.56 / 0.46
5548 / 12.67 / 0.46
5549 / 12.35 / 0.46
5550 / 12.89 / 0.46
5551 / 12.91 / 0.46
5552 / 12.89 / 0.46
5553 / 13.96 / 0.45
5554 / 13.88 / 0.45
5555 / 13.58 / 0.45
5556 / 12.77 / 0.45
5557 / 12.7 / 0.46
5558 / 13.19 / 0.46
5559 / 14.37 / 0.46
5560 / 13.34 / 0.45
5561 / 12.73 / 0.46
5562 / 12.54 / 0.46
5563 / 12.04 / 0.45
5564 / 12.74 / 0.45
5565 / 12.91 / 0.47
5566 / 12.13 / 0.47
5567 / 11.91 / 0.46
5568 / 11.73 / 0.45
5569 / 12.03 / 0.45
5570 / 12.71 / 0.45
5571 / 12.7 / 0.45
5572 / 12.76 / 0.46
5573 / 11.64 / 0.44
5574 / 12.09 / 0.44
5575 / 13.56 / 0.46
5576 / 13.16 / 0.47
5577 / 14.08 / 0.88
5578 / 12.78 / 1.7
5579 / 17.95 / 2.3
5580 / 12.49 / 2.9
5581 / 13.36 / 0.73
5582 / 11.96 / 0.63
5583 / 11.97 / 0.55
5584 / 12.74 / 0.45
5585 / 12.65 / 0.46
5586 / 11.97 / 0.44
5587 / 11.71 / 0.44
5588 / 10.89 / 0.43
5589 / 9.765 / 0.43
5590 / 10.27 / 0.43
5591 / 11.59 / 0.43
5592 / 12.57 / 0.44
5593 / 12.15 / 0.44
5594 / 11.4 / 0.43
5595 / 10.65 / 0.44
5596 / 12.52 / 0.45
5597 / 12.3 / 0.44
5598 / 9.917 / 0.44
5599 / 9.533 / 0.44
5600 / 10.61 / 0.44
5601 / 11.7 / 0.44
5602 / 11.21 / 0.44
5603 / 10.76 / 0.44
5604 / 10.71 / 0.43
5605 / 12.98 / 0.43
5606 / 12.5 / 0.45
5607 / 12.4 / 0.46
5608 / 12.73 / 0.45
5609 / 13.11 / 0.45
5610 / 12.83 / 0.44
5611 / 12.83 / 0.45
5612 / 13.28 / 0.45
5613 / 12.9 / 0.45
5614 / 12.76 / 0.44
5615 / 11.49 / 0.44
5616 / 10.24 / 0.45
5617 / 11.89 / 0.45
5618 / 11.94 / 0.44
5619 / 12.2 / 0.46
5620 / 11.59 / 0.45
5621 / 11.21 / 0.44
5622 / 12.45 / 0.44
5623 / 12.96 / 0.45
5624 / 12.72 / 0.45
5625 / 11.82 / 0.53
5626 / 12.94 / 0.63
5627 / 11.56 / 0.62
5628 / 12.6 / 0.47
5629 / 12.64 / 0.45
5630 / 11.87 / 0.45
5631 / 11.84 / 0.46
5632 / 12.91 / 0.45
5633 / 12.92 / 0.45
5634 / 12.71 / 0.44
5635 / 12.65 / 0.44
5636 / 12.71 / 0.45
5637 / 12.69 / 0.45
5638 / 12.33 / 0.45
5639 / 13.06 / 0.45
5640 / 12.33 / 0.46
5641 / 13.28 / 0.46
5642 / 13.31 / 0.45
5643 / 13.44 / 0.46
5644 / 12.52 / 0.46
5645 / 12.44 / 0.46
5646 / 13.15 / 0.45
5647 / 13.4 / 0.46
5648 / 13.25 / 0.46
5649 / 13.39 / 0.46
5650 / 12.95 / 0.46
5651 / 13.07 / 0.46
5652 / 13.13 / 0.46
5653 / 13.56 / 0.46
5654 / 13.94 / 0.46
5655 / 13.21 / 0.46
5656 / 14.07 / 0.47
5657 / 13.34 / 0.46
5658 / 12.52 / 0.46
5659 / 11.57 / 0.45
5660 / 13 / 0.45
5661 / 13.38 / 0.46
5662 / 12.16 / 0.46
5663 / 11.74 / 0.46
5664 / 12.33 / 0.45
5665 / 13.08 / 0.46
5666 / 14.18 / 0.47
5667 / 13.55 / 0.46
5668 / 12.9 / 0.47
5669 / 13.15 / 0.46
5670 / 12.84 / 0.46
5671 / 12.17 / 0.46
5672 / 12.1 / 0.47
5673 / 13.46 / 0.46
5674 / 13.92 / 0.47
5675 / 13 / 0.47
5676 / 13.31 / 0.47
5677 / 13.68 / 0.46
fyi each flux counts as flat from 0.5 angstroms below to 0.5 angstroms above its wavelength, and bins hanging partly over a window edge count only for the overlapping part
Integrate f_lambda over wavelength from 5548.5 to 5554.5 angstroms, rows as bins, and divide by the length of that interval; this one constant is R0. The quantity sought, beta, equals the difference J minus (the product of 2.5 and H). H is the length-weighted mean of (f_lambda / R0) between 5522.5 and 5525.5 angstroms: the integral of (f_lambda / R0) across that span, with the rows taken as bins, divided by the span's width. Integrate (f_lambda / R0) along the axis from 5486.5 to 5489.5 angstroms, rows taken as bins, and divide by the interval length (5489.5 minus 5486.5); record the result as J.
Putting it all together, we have -1.56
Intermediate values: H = 0.96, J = 0.85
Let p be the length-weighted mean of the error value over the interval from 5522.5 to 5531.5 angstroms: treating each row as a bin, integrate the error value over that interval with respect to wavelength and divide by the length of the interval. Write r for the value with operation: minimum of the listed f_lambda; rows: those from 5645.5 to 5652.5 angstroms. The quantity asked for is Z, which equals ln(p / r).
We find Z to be -3.37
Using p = 0.446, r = 12.95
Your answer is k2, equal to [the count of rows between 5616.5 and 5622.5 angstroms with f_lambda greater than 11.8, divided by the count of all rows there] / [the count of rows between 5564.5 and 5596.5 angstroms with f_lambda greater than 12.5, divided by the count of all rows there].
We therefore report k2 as 1.5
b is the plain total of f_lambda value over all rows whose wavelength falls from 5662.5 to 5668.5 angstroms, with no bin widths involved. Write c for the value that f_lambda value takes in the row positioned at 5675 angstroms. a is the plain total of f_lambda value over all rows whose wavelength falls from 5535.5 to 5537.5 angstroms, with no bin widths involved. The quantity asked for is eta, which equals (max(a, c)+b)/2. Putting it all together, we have 51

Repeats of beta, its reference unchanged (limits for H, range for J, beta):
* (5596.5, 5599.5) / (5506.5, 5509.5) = -1.14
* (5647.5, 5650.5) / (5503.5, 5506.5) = -1.62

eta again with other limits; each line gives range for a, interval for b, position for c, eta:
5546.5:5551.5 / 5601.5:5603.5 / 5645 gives 43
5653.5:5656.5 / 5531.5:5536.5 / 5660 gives 51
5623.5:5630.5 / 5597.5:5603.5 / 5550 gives 75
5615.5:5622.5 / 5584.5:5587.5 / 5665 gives 59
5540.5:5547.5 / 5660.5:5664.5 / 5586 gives 69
